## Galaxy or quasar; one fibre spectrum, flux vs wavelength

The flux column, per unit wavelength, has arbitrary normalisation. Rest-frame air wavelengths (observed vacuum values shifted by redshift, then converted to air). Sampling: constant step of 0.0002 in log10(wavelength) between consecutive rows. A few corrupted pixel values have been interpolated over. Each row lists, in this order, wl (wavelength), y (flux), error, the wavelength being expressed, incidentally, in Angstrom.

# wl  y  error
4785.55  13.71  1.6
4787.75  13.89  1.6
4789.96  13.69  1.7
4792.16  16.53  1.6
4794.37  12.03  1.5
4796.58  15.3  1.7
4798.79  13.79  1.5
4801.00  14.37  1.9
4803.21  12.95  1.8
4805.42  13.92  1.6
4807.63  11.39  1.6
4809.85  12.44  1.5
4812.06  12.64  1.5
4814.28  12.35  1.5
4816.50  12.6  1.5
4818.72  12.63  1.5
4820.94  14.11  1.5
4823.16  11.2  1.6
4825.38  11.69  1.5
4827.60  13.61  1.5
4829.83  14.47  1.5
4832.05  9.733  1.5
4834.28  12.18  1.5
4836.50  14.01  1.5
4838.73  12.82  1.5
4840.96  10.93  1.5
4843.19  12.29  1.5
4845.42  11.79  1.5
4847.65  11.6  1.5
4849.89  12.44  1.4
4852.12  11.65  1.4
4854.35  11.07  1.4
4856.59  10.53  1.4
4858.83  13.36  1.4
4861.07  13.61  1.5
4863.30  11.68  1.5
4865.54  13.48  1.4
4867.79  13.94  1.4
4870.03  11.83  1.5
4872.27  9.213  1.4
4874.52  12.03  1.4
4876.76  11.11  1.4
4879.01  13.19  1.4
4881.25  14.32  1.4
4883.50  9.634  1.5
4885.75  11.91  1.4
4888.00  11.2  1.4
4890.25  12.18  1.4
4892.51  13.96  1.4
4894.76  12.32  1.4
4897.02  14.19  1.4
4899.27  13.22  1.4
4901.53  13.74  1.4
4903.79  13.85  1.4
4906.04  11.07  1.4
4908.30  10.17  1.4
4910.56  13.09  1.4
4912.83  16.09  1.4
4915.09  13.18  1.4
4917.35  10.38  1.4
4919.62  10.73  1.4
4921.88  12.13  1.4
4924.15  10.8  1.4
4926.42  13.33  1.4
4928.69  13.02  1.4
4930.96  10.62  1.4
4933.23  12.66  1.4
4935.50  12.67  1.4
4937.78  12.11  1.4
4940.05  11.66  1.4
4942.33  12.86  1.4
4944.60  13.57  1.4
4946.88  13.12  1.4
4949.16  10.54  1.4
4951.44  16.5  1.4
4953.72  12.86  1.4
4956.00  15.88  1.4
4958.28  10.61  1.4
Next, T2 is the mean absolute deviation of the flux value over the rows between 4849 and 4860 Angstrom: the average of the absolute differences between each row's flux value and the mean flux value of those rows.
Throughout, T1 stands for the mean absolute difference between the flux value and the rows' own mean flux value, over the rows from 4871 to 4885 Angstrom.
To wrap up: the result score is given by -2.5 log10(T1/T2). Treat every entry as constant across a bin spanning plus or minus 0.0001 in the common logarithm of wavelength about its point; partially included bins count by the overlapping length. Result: -0.7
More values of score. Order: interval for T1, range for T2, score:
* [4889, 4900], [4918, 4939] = 0.2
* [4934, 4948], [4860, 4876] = 0.9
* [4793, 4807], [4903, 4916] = 0.7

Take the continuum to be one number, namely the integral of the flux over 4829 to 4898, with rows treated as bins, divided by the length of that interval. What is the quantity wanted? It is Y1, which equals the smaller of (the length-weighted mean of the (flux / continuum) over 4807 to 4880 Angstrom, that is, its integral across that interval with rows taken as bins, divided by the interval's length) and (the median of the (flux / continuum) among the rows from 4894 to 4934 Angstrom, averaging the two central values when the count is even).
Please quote 1.003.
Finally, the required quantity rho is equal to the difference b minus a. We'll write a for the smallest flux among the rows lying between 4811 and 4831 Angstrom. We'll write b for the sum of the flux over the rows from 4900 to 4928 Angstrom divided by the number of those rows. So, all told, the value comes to 1.2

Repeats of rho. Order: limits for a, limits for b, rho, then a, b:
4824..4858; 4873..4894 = 2.4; 9.733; 12.2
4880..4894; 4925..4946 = 2.9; 9.634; 12.5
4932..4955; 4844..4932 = 1.7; 10.54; 12.2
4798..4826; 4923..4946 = 1.1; 11.2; 12.3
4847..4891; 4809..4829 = 3.4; 9.213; 12.6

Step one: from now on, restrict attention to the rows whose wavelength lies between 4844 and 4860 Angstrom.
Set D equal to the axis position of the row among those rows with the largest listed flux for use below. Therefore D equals 4858.83 Angstrom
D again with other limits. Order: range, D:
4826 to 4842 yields 4829.83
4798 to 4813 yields 4801.00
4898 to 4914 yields 4912.83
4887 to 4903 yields 4897.02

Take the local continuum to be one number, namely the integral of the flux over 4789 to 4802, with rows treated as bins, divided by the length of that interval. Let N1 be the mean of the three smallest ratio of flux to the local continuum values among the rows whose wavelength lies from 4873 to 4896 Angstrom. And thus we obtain 0.745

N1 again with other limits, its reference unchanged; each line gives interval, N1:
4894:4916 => 0.783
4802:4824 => 0.815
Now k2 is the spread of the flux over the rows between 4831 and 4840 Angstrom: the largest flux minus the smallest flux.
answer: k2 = 4.3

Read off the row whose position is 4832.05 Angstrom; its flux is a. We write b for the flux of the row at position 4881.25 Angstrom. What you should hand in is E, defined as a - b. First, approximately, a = 9.733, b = 14.32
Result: -5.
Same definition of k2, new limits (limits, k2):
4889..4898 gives 2.0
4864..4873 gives 4.7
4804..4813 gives 2.5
